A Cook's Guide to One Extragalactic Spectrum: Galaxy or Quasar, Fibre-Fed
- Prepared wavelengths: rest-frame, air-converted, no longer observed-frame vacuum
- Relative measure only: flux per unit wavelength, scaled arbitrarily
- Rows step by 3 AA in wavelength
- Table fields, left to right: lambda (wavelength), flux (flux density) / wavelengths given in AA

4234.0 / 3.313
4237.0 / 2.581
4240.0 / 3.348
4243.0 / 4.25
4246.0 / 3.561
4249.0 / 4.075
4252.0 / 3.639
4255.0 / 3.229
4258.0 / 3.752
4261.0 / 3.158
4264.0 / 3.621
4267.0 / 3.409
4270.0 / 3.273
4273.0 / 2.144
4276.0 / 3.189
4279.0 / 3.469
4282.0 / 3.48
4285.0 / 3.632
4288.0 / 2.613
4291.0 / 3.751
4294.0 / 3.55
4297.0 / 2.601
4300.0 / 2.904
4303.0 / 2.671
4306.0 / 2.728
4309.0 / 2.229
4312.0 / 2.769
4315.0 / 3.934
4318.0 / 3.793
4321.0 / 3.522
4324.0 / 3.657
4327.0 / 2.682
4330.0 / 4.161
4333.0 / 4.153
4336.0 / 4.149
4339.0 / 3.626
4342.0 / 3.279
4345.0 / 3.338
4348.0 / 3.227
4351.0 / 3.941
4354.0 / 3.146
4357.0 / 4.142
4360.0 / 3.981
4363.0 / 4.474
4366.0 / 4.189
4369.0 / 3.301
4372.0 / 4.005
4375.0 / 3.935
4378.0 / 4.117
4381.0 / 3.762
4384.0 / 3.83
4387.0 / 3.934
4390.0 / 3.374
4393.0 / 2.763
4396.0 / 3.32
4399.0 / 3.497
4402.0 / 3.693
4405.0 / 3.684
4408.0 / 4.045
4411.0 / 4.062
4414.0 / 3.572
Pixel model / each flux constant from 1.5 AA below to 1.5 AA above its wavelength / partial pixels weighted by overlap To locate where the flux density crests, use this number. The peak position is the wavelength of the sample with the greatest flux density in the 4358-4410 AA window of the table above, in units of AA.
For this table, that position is 4363.0 AA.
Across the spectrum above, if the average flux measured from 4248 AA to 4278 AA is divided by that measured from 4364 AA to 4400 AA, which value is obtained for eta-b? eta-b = 0.91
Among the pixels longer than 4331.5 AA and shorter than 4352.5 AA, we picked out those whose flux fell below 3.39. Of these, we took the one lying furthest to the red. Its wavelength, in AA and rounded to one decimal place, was 4348.0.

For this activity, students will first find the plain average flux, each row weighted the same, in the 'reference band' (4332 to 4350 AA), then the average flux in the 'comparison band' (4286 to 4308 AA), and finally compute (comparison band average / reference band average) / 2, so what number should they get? 0.41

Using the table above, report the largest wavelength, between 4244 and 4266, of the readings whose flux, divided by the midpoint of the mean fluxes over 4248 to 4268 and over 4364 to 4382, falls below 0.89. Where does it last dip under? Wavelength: 4261.0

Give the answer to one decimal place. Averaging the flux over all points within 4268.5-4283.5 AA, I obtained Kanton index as 3.1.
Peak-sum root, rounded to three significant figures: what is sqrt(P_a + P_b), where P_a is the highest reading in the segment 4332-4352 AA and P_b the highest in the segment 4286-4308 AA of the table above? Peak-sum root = 2.81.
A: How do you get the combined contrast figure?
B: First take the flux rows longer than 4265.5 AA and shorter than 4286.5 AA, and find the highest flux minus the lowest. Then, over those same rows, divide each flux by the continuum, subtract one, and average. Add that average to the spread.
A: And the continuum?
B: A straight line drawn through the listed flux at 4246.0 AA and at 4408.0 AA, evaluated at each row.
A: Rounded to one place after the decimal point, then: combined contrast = 1.4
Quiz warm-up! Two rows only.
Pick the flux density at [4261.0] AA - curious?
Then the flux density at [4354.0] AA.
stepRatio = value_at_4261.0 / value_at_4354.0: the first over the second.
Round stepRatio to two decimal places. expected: 1.00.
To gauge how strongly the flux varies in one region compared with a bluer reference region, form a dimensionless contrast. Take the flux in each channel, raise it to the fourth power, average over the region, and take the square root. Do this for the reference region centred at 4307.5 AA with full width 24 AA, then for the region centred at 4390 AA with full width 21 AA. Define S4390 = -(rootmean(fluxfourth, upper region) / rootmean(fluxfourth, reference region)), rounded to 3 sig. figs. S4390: -1.30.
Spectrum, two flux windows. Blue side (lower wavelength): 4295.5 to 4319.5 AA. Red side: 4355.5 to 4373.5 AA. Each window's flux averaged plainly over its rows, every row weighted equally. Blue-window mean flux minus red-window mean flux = -1.06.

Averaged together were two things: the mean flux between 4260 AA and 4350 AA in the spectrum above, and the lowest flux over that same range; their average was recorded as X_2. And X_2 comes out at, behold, 2.72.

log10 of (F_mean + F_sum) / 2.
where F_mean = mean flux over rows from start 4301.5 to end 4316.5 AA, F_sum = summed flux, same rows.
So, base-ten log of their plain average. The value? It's 0.93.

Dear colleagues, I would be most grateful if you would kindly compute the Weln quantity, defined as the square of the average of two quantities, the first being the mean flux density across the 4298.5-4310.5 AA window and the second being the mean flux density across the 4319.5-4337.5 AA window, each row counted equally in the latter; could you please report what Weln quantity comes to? 10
